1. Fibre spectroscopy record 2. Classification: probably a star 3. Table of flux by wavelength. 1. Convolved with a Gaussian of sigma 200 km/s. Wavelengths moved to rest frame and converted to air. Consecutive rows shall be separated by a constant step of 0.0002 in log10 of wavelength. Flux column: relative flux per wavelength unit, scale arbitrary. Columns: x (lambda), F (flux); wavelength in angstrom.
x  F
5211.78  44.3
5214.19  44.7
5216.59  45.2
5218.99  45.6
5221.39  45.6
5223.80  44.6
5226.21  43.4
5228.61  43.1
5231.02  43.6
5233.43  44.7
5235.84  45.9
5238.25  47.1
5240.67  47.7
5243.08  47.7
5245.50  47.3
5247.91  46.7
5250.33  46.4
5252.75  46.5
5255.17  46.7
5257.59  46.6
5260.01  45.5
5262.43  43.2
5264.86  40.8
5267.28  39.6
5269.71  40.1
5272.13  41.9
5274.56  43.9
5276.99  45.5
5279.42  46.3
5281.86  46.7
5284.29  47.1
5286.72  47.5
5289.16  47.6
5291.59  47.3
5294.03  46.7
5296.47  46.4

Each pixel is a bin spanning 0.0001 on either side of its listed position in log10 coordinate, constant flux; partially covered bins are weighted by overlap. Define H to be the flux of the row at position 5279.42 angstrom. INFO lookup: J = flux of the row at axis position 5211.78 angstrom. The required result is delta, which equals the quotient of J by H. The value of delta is 0.96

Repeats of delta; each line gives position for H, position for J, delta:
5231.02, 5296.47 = 1.06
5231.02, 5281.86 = 1.07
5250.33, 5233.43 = 0.96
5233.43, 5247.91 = 1.04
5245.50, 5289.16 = 1.01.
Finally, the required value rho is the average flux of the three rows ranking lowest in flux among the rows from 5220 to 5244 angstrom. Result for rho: 43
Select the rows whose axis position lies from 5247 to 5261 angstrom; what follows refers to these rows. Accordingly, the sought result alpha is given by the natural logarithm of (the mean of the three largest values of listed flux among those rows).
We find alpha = 3.84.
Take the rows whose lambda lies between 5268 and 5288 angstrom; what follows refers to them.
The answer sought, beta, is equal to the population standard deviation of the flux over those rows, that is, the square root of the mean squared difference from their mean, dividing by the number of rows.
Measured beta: 2.50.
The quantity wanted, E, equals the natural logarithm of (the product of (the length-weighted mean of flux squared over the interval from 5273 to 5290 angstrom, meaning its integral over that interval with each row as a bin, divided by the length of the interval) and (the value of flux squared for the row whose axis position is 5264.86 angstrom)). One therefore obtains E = 15.1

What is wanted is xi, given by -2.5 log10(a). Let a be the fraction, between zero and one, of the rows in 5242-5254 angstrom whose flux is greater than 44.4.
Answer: 0.00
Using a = 1.00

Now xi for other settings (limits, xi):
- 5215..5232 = 0.61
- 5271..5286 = 0.44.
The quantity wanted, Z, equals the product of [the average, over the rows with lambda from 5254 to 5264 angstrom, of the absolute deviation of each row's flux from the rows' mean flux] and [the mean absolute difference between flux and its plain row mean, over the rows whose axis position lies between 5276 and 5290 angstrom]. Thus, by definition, 0.71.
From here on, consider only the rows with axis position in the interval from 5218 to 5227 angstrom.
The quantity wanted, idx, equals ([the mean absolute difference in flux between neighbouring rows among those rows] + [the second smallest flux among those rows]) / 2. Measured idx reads 22.7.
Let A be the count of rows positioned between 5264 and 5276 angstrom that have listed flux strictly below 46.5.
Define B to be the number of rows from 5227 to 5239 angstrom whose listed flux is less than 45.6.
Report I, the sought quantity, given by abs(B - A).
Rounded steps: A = 5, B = 3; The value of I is 2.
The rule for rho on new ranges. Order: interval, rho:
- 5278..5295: 47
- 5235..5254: 46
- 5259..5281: 40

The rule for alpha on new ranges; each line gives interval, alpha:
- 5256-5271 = 3.81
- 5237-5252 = 3.86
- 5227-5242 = 3.85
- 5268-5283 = 3.83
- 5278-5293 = 3.86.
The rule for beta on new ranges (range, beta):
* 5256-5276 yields 2.38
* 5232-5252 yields 0.95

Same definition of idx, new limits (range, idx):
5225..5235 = 22.0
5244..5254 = 23.4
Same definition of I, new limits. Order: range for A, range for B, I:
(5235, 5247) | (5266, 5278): 4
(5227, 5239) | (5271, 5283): 1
